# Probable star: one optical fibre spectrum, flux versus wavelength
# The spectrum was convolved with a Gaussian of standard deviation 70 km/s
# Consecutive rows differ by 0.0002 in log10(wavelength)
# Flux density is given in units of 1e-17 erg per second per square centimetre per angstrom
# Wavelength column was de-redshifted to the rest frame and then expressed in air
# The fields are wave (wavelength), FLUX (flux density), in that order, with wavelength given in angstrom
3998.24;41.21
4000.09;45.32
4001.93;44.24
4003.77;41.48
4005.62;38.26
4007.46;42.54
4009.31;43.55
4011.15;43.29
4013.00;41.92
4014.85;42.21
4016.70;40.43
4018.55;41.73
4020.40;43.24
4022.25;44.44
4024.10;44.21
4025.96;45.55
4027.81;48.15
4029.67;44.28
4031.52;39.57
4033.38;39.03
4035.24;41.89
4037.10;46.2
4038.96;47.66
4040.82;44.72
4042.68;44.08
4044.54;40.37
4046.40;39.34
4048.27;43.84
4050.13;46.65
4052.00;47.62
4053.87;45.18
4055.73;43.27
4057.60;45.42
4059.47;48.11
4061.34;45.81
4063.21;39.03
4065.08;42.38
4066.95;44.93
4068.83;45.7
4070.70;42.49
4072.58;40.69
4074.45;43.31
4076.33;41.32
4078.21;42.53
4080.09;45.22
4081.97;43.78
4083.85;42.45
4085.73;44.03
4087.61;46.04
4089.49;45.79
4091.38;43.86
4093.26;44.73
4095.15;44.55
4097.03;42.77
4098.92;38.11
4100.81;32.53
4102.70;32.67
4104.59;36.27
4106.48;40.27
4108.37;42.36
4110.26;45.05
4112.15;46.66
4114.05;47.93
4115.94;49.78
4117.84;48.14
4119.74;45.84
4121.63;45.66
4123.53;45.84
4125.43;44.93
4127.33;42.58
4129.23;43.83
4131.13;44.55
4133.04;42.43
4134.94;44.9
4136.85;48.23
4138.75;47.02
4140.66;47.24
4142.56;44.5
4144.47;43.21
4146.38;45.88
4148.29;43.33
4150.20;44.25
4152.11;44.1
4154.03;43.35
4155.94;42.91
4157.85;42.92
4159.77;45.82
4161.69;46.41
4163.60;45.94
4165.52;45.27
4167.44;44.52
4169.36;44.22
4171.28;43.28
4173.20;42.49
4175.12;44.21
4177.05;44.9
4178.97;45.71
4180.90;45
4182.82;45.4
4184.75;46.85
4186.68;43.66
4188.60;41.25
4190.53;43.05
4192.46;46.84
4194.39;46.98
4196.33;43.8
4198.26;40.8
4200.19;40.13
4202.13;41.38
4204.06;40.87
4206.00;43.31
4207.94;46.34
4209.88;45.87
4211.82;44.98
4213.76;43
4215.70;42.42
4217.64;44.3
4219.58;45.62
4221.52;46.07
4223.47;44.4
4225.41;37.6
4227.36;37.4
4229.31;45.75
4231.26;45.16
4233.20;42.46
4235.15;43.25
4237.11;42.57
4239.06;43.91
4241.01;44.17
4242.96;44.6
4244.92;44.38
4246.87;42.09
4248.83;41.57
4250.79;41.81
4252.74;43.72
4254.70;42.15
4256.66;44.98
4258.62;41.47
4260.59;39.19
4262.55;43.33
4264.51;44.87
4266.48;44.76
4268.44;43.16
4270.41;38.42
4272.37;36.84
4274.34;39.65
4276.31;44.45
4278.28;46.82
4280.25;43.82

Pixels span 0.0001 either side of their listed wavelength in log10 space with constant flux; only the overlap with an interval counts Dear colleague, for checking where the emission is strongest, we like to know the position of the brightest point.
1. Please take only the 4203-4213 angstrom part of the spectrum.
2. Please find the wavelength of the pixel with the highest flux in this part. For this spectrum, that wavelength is 4207.94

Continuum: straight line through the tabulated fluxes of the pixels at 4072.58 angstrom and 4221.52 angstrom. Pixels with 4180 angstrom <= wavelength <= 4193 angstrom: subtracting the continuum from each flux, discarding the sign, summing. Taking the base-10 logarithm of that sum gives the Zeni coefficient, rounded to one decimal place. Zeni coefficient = 1.1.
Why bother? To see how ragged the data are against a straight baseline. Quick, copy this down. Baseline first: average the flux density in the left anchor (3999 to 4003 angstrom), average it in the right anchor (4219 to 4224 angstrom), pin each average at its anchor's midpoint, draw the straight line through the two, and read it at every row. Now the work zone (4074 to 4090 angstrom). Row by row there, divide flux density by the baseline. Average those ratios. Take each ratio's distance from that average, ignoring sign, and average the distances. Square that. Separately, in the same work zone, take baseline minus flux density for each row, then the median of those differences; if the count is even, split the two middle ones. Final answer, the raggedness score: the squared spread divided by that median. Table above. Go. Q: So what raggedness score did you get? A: 0.001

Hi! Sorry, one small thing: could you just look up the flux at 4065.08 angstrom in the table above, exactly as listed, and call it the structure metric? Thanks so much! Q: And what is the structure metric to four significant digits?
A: 42.38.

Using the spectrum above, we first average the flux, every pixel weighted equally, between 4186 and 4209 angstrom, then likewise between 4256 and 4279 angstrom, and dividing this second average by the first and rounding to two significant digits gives 0.98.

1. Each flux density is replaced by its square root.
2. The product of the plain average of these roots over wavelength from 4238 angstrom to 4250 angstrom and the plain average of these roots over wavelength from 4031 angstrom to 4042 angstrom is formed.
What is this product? 43.3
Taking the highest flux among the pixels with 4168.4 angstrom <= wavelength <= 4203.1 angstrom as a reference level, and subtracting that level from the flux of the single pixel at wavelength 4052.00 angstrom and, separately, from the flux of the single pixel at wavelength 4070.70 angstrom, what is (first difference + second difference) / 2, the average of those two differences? -1.9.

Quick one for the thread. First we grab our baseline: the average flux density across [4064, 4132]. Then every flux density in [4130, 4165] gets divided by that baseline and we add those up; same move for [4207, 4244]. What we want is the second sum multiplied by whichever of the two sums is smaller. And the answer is 357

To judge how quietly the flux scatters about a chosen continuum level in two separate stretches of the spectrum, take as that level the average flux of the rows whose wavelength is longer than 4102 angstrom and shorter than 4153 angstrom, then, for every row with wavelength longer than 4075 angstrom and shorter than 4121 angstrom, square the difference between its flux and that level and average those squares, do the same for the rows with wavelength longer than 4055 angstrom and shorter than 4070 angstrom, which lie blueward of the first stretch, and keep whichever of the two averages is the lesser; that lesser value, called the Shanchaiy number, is 6.6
